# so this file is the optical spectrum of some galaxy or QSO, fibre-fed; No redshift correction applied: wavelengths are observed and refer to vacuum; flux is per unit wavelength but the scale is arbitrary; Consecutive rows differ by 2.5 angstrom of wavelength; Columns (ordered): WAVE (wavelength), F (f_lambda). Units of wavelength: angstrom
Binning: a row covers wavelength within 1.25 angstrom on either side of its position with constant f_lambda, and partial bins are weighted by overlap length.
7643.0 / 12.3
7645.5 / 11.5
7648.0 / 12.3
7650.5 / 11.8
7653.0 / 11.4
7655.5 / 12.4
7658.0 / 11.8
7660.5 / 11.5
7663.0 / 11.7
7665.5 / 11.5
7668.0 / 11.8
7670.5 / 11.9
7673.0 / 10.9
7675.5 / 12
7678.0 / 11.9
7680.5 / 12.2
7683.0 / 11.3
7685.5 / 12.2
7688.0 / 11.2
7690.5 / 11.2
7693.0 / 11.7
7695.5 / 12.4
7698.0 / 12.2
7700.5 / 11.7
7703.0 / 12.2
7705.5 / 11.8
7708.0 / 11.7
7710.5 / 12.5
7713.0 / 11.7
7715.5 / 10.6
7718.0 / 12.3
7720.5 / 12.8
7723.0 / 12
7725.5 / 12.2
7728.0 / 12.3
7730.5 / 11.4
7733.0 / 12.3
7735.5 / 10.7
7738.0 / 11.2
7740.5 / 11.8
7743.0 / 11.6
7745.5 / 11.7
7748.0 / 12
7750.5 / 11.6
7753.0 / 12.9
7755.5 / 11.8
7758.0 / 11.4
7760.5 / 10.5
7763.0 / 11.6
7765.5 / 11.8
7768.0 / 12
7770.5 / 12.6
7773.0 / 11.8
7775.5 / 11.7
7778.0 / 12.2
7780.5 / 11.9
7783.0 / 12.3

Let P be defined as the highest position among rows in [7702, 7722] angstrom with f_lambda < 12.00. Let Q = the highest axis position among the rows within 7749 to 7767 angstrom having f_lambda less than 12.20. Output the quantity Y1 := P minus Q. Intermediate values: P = 7715.5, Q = 7765.5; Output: -50.0 angstrom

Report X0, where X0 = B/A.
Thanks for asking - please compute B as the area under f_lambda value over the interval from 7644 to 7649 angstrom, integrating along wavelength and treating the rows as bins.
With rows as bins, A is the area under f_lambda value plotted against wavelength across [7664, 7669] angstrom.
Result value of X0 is 1.02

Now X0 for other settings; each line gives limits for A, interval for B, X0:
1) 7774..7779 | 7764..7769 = 1.00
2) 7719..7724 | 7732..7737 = 0.92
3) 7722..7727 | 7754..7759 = 0.96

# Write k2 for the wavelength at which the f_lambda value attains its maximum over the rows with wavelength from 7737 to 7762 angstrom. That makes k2 7753.0 angstrom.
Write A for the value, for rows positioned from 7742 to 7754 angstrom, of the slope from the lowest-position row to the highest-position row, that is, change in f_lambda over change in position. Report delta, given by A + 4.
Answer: 4.13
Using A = 0.13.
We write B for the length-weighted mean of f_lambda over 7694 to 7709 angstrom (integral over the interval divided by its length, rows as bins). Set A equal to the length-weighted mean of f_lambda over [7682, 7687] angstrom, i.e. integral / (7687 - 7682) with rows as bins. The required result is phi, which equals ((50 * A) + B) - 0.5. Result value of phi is 599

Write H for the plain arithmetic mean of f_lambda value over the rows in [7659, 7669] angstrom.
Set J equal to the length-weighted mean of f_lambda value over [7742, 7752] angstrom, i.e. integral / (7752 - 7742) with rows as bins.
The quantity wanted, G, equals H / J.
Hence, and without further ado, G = 0.99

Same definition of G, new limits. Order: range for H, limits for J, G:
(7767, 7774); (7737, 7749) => 1.04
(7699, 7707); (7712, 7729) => 0.99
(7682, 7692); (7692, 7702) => 0.96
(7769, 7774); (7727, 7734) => 1.02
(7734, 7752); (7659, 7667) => 0.99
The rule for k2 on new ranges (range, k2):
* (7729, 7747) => 7733.0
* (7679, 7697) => 7695.5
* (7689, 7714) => 7710.5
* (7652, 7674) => 7655.5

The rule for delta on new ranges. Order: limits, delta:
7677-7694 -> 3.99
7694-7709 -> 3.94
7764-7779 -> 4.03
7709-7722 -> 4.03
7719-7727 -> 3.88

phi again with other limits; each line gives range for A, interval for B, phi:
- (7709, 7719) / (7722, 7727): 600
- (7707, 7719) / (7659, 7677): 599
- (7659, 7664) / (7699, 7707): 592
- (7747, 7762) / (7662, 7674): 596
